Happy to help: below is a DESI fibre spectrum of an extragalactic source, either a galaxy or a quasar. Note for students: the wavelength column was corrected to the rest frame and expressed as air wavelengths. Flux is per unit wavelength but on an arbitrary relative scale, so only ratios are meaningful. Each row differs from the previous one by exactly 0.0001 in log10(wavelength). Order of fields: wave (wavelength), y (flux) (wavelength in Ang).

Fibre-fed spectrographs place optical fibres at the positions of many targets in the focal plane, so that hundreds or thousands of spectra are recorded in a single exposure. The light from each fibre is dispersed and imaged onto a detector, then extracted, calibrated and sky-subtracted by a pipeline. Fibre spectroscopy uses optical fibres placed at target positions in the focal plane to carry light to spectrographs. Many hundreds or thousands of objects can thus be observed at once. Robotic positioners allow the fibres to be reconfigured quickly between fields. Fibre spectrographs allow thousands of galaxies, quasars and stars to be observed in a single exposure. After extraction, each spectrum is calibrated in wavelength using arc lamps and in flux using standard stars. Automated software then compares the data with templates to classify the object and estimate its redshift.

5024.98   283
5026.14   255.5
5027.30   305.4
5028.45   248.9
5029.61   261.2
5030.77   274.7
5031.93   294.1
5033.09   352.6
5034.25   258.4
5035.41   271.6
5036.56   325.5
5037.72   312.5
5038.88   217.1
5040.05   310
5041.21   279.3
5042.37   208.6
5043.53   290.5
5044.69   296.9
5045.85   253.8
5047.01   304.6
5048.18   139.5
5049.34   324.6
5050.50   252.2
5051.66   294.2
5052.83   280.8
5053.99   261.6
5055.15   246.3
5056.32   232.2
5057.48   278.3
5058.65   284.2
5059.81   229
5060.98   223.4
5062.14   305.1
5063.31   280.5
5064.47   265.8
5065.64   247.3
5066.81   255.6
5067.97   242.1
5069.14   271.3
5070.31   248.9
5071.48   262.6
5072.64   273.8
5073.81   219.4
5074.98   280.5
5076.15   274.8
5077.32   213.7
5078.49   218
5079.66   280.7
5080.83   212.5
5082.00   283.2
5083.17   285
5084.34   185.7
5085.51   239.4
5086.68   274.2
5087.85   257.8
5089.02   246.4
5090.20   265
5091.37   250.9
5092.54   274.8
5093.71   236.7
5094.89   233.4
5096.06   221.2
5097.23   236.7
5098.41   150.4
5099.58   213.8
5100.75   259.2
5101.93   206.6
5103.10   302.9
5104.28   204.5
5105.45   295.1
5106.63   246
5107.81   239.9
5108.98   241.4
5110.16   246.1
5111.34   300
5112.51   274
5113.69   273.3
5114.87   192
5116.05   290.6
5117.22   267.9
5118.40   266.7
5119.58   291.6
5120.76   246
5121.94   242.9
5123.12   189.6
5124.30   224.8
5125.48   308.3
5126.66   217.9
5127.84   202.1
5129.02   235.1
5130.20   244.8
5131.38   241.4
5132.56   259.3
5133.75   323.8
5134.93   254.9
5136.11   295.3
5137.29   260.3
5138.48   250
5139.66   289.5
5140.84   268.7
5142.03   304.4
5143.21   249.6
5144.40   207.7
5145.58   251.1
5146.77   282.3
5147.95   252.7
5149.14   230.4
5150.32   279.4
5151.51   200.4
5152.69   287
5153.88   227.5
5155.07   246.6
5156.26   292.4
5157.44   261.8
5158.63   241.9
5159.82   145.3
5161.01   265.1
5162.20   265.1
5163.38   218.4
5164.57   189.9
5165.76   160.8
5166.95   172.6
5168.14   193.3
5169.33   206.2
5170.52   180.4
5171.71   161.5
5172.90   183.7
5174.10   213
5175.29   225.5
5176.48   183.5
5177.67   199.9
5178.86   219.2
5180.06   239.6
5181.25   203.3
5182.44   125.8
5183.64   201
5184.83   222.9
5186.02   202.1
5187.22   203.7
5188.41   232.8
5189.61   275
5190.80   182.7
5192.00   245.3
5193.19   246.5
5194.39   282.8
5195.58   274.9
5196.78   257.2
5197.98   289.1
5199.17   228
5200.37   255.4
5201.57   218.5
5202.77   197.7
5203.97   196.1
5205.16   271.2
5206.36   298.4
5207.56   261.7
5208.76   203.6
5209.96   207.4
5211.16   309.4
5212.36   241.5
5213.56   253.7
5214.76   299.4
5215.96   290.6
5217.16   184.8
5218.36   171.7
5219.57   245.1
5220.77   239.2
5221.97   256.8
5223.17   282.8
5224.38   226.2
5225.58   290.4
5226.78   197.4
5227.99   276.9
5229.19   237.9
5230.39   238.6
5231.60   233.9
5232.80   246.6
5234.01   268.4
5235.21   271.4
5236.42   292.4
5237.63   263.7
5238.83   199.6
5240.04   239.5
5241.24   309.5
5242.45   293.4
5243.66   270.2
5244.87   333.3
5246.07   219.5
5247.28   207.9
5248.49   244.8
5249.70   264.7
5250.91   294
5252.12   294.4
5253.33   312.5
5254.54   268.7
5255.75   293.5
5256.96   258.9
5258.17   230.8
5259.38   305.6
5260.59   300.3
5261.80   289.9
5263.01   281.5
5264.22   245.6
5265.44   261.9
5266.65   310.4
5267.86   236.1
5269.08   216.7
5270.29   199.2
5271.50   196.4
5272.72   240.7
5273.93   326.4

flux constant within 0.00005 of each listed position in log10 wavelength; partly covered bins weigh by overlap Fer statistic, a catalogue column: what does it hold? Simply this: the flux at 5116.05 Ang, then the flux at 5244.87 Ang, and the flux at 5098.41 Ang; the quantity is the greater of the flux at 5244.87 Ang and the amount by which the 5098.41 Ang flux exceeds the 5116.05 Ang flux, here 333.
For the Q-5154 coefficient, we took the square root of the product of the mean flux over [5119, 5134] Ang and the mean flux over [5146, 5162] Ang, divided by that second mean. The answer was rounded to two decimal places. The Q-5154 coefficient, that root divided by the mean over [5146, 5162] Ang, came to 1.00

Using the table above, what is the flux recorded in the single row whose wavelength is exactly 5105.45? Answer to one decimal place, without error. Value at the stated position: 295.1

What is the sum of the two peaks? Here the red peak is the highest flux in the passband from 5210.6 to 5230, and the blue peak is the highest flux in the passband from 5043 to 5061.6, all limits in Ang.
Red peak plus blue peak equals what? 634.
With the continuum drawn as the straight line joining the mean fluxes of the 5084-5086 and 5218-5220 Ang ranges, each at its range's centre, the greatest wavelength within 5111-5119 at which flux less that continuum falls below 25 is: 5114.87 Ang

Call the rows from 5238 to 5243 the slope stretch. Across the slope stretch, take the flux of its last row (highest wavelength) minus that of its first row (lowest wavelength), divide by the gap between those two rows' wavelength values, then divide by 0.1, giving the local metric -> 259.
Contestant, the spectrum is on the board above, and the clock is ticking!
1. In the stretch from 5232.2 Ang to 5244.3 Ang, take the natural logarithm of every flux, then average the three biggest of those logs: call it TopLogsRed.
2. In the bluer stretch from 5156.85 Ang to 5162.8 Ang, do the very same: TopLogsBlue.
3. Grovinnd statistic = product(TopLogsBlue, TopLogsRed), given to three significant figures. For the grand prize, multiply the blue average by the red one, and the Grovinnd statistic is 31.8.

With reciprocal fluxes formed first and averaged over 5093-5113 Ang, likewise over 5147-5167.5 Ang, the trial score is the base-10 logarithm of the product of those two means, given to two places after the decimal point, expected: -4.72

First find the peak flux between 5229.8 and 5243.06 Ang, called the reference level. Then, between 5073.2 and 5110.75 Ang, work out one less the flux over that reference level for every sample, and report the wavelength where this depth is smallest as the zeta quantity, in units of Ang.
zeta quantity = 5103.10 Ang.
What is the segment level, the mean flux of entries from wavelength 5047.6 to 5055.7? 257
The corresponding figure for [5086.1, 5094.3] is 258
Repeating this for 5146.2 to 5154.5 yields 251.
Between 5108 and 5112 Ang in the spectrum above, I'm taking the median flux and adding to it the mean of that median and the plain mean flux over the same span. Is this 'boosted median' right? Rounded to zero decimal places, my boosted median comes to 500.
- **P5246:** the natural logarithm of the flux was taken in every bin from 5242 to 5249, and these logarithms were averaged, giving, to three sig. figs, 5.55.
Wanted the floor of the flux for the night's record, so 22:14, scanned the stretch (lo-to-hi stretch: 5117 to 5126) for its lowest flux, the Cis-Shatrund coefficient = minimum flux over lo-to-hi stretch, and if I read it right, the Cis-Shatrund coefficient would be 189.6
